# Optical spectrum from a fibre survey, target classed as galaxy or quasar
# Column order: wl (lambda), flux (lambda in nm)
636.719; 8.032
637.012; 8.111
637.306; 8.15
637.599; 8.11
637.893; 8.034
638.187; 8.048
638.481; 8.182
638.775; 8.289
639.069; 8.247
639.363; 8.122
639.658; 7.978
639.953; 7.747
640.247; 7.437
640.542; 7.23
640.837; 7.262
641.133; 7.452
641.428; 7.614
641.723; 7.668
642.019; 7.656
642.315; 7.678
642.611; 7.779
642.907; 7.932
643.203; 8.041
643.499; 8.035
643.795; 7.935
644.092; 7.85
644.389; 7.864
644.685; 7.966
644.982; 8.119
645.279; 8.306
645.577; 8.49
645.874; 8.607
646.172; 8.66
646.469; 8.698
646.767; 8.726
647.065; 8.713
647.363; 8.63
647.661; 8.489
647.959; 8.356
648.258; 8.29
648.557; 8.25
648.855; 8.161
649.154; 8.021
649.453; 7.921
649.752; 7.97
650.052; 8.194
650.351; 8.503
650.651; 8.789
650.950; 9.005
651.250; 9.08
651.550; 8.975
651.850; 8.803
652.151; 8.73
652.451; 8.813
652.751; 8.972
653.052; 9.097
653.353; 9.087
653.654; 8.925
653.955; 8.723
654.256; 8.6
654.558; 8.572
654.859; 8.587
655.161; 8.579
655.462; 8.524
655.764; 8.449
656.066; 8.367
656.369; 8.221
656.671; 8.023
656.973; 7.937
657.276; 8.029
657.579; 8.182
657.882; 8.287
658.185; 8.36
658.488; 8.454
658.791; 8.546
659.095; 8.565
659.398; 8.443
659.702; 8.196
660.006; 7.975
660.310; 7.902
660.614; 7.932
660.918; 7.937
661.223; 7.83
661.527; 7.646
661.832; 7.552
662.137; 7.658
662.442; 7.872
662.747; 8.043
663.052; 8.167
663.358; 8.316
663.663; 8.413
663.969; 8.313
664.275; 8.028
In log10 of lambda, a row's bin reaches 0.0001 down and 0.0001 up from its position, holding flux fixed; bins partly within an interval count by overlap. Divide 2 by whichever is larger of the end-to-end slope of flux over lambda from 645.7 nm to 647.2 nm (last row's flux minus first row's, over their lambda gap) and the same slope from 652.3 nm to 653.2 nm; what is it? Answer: 4.2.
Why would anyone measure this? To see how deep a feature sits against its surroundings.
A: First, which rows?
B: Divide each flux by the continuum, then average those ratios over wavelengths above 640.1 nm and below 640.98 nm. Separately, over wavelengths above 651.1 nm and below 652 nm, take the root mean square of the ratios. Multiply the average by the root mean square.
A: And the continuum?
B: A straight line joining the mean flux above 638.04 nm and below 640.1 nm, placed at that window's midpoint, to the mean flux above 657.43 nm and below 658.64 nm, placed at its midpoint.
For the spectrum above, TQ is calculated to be 0.98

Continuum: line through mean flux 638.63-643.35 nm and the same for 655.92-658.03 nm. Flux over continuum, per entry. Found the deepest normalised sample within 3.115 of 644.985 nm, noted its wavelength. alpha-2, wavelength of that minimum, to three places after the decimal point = 642.019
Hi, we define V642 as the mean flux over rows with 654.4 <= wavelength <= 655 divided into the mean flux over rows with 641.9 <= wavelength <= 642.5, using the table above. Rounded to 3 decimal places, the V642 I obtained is 0.894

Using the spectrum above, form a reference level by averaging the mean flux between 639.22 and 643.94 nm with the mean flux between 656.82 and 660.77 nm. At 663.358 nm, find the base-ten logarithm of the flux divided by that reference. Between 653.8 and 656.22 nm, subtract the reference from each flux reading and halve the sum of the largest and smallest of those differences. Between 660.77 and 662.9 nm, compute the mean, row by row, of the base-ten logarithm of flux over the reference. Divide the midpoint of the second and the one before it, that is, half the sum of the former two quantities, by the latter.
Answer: -30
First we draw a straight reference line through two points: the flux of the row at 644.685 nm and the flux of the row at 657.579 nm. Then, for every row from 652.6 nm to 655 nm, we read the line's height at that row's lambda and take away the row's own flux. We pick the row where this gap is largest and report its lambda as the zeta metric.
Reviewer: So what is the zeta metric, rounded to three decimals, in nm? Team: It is 654.558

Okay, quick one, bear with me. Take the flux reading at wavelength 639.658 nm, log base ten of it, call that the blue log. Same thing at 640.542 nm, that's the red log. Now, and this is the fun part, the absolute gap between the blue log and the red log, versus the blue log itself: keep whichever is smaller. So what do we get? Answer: 0.043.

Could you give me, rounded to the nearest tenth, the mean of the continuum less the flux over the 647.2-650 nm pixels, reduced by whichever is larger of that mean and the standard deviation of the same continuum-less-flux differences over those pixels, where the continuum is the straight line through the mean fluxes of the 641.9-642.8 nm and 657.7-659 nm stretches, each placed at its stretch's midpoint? -0.5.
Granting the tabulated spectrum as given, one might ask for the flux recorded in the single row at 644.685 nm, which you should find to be 7.966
